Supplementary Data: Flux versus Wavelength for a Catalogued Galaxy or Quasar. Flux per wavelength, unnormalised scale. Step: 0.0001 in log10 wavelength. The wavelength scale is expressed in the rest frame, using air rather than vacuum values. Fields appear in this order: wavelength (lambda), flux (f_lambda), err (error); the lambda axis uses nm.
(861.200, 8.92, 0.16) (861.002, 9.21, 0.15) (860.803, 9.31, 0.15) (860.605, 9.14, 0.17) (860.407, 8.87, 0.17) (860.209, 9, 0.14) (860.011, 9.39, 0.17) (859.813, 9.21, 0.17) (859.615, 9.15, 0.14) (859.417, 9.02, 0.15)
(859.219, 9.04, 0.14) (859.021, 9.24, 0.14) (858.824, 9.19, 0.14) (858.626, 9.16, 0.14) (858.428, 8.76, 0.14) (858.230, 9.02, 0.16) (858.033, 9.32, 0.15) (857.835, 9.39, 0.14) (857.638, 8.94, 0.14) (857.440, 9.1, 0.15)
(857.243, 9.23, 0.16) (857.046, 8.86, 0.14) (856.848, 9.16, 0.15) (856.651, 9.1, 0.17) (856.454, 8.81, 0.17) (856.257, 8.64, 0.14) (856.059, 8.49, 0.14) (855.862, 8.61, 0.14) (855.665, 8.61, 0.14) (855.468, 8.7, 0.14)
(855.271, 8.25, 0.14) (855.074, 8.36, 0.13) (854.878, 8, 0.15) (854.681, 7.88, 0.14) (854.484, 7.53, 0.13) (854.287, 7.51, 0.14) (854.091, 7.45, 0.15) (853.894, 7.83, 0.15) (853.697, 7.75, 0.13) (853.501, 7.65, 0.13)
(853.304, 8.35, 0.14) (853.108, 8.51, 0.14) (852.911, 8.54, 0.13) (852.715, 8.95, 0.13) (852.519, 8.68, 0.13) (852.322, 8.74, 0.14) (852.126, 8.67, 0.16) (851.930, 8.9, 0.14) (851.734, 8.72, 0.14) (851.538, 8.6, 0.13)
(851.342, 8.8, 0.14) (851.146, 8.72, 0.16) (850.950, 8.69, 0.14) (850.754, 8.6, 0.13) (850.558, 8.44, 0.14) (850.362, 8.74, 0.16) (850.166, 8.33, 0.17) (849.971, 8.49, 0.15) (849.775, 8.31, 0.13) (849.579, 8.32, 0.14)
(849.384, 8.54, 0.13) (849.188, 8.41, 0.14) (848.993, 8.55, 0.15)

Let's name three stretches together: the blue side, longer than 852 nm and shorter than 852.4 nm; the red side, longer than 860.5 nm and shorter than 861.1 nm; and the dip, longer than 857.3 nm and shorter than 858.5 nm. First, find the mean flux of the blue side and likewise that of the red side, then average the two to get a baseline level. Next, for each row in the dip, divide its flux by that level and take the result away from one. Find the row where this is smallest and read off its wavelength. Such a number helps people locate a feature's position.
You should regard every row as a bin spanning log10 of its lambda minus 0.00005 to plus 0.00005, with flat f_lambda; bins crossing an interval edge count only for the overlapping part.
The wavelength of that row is 857.835 nm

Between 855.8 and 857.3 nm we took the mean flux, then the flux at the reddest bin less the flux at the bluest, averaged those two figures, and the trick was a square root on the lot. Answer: 2.18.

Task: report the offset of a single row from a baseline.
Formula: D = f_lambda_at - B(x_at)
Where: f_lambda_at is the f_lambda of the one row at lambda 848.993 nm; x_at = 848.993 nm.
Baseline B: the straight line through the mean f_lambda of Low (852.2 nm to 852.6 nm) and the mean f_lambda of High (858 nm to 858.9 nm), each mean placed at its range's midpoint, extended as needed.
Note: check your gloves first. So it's 0.06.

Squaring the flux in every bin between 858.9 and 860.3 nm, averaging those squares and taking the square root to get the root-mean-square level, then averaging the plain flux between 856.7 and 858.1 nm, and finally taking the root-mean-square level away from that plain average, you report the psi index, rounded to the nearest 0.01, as -0.01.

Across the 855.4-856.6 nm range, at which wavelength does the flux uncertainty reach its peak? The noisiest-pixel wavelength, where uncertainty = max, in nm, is 856.454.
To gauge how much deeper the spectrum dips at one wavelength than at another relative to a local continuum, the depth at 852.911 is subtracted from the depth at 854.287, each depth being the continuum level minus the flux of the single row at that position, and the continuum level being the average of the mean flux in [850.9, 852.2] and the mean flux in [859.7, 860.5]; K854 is 1.03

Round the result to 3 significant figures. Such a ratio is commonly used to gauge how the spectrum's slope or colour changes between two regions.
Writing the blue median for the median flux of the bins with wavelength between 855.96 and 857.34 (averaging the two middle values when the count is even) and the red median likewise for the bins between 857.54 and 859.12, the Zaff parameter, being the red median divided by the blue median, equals 1.04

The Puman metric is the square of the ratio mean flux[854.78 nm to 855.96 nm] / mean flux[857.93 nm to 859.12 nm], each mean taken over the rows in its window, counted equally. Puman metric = 0.85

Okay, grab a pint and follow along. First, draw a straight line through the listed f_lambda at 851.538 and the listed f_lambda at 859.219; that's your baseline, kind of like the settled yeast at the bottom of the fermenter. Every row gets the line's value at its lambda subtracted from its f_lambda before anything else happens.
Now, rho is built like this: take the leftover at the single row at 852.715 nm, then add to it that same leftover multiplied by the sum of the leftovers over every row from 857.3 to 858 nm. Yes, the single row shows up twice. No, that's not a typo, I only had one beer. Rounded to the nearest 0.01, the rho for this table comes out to 0.45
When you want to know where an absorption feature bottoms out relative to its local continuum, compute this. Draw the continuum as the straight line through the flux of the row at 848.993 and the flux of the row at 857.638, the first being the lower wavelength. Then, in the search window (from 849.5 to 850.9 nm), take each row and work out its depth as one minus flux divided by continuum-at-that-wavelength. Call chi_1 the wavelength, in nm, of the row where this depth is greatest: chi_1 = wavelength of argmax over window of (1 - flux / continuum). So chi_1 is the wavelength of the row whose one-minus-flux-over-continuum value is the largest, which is 849.775 nm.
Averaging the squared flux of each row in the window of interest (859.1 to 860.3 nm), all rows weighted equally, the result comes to 83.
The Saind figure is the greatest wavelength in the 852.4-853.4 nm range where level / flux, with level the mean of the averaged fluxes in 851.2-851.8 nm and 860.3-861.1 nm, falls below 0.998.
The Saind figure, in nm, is 852.715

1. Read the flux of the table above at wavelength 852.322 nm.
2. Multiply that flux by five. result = 43.7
